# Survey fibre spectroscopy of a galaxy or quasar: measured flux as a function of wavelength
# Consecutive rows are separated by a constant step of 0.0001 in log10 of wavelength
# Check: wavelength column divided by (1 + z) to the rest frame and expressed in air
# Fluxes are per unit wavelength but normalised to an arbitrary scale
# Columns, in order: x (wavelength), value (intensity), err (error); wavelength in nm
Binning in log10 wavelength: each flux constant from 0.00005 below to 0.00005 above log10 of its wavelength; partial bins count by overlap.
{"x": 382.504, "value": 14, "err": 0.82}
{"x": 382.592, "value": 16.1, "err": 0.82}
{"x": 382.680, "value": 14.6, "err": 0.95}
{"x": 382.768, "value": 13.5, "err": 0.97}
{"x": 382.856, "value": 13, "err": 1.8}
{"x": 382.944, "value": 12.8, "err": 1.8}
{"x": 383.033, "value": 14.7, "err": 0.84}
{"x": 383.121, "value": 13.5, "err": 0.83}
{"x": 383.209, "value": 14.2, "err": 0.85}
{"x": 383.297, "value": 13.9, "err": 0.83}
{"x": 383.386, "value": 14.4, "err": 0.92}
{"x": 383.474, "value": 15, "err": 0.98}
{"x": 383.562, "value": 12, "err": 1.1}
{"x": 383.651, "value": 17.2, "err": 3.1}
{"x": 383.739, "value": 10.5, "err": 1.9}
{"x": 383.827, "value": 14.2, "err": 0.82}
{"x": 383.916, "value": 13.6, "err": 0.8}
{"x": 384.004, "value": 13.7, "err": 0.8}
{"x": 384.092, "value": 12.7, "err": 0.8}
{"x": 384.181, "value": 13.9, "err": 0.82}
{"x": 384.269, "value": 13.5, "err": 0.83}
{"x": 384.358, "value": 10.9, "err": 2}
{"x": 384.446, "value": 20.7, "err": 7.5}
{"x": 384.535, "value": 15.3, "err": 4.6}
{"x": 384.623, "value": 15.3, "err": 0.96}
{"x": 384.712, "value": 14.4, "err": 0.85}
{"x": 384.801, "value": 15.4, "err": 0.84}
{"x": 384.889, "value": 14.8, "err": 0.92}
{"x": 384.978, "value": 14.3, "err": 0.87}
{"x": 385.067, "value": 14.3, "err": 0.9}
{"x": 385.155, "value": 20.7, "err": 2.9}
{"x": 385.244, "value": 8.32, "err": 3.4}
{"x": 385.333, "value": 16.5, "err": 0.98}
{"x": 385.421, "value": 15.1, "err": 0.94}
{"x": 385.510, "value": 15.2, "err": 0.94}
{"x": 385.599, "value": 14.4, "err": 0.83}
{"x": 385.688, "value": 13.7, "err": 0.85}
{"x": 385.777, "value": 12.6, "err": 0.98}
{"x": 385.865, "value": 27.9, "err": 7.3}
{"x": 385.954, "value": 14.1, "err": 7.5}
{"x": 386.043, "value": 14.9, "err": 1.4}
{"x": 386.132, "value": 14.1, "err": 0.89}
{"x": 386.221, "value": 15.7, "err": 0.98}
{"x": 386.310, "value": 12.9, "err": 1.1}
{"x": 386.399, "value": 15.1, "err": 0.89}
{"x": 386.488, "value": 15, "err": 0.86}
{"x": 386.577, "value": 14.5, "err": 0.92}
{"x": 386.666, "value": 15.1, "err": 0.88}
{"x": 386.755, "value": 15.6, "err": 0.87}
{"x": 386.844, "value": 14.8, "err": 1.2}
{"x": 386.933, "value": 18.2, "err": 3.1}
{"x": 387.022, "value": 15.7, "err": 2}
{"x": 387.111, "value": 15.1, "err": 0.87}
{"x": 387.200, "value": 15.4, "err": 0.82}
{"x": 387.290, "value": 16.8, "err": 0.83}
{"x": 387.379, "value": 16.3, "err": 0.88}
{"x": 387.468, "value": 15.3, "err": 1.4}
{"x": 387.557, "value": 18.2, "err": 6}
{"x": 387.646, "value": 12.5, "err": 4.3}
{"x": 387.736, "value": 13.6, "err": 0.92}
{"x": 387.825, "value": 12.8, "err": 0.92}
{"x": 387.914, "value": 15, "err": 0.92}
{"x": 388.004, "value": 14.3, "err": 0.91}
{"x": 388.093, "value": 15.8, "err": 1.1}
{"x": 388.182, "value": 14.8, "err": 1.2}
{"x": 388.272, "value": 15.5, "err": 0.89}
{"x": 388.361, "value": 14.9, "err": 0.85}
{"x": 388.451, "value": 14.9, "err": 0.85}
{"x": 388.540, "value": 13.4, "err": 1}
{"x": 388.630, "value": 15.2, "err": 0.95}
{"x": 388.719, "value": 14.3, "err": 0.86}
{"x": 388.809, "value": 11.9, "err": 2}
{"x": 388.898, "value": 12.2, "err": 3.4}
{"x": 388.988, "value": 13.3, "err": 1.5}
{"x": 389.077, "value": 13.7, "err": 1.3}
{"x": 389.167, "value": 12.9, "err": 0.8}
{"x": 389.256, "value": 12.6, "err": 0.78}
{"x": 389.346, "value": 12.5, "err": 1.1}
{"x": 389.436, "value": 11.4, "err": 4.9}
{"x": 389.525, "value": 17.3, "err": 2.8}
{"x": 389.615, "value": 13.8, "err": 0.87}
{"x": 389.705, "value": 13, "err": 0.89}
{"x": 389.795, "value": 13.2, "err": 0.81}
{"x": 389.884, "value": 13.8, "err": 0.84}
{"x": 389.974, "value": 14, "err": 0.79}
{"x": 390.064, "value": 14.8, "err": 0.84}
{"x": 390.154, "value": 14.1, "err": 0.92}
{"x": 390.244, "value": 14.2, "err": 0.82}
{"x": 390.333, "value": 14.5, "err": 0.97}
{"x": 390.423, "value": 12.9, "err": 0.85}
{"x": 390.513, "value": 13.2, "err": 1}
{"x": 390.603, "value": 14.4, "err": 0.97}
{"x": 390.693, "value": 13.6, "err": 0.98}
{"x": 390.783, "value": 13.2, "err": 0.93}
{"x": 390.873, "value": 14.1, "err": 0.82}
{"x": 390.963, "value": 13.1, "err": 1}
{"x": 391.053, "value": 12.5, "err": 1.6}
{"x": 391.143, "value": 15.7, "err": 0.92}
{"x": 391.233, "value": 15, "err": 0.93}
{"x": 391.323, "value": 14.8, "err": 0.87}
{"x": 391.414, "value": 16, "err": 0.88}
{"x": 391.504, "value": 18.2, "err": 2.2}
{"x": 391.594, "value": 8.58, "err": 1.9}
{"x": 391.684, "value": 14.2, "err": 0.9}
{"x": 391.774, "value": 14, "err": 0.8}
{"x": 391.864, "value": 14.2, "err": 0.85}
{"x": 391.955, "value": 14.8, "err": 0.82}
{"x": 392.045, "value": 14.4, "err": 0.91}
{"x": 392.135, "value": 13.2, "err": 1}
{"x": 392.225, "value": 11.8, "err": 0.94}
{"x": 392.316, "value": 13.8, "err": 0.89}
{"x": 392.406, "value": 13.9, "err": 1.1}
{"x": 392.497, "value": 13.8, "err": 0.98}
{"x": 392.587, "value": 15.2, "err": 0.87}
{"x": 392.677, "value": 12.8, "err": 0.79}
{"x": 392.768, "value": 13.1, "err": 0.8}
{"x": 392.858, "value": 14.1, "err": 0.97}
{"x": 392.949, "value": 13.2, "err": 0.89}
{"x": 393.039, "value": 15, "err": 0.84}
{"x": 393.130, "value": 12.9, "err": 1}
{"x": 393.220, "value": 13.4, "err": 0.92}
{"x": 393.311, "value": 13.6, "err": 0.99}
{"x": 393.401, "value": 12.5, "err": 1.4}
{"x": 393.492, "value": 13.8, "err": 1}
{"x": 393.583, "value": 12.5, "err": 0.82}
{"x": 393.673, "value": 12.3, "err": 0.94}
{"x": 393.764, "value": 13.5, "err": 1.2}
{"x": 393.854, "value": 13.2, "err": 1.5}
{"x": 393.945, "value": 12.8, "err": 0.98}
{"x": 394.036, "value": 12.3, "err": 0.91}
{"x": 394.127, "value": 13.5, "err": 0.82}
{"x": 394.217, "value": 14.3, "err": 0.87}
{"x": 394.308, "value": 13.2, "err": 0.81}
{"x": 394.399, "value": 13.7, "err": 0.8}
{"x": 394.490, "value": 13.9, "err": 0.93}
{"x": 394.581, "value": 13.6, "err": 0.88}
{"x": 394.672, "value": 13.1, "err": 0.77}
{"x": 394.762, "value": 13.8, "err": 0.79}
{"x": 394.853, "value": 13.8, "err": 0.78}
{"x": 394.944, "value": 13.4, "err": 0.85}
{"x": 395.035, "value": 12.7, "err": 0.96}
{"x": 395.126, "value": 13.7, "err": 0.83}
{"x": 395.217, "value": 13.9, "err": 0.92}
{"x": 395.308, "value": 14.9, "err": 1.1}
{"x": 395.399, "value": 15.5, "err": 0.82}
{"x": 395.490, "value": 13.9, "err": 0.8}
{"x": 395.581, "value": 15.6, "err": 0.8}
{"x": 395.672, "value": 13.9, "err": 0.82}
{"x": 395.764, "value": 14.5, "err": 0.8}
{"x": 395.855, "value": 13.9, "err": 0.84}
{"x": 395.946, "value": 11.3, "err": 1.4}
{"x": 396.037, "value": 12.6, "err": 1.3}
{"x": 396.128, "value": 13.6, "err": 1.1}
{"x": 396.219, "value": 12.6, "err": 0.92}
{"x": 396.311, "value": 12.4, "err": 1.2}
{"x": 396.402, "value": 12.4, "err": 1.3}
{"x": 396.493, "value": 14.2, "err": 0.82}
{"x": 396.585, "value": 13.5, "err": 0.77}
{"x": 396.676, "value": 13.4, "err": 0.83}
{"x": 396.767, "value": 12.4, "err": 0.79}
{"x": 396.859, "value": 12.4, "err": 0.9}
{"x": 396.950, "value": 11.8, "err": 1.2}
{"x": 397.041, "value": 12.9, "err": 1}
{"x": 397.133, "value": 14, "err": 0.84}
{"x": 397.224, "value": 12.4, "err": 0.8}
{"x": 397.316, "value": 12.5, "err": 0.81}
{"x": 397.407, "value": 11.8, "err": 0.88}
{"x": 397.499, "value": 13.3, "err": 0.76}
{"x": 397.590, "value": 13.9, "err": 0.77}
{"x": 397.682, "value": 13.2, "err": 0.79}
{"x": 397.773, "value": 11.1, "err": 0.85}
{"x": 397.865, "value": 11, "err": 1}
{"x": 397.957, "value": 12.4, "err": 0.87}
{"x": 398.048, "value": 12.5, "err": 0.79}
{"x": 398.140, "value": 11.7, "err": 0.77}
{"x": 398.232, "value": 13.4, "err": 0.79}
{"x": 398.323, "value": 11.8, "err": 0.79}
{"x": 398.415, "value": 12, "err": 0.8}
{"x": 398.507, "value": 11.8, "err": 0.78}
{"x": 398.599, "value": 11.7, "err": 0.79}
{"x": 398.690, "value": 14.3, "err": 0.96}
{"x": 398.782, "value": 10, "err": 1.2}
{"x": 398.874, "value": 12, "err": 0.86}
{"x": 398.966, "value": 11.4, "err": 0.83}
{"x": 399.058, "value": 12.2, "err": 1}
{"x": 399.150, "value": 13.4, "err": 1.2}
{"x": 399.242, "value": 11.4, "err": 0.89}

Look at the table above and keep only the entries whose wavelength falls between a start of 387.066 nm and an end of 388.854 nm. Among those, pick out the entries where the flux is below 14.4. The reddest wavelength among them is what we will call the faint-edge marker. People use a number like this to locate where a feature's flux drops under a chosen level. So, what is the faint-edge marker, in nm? 388.809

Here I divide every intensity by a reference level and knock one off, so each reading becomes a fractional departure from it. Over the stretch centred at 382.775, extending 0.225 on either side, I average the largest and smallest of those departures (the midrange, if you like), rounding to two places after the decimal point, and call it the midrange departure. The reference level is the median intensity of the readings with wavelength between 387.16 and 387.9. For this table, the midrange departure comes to -0.06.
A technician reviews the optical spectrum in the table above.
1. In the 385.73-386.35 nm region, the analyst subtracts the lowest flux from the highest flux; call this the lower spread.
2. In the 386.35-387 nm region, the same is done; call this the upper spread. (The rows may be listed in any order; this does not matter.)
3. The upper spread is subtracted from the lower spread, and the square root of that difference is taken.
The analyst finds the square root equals 3.41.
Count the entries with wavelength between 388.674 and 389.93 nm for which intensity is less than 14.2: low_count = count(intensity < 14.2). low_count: 12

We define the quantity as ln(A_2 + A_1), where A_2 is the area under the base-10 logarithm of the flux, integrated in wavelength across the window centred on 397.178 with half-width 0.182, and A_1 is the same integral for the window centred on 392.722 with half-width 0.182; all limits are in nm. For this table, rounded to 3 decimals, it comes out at -0.200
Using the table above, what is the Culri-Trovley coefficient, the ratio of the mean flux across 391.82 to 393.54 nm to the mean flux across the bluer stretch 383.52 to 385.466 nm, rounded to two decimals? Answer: 0.95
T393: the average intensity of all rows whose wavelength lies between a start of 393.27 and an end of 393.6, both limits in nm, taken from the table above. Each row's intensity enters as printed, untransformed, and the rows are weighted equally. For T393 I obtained 13.1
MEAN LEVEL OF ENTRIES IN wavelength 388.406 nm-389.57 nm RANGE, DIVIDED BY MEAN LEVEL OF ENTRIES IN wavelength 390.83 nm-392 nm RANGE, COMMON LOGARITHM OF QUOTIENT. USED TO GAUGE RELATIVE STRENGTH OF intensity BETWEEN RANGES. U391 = -0.023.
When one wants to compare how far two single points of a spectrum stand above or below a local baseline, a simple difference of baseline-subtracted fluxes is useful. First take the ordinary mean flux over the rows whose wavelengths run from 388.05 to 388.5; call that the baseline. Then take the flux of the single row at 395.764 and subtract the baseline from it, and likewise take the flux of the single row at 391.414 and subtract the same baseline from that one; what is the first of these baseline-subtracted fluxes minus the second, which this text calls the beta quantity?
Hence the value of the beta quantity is -1.5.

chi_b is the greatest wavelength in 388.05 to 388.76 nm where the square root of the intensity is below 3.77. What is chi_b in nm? 388.540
